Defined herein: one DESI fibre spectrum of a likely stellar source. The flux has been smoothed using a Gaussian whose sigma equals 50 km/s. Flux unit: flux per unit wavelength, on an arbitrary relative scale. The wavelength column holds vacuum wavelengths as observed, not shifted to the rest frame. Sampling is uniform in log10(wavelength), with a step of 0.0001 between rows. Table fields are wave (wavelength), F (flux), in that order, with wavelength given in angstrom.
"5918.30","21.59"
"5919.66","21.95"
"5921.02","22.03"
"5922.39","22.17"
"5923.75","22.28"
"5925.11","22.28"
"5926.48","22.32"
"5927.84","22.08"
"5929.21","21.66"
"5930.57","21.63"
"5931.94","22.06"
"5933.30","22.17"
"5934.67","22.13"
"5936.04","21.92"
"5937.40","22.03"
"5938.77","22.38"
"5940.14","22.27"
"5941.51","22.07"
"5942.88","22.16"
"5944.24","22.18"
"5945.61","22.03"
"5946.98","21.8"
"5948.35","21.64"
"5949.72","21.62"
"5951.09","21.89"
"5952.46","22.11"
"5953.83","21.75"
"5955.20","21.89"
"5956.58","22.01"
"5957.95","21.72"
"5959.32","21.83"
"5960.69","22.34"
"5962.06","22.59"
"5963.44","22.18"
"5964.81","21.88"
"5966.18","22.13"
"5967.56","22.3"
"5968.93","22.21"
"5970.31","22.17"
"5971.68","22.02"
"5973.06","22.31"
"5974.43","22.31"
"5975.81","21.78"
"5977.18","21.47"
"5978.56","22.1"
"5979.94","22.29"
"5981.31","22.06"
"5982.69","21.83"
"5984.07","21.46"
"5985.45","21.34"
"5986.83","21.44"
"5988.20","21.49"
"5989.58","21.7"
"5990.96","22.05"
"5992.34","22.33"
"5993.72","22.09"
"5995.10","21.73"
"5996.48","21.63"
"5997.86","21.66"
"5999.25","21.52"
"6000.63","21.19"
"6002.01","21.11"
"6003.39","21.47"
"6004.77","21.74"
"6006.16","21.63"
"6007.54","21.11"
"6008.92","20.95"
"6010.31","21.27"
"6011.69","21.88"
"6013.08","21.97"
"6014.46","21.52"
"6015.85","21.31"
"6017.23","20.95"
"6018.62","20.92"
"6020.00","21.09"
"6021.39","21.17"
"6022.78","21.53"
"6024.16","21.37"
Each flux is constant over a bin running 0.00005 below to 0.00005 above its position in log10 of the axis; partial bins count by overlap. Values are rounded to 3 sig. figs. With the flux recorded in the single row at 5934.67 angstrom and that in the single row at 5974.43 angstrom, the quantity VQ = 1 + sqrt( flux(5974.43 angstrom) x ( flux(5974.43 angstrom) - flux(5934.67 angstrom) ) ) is 3.00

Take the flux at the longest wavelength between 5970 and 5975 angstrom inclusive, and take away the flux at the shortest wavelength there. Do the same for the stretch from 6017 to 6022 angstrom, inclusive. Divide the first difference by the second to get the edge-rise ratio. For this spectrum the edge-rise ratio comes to 1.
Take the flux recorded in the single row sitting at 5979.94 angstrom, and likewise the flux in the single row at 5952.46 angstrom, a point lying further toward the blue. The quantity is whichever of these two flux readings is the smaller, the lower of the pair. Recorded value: 22.1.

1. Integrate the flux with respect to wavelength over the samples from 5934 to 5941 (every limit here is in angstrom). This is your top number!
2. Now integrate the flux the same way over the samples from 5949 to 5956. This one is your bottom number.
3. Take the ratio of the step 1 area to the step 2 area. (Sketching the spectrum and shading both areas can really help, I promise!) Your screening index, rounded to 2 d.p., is 1.01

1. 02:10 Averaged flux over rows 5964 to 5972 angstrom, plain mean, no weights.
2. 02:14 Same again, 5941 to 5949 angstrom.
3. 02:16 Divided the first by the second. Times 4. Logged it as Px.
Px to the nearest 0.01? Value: 4.03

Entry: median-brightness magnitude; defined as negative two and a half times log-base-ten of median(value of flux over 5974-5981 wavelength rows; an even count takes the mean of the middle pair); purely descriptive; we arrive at -3.36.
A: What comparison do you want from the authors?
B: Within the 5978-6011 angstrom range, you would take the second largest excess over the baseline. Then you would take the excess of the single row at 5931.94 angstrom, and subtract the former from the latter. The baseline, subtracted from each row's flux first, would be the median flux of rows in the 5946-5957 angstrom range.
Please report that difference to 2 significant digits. -0.23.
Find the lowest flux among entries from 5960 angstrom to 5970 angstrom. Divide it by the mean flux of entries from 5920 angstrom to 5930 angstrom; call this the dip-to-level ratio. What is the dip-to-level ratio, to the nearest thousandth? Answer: 0.989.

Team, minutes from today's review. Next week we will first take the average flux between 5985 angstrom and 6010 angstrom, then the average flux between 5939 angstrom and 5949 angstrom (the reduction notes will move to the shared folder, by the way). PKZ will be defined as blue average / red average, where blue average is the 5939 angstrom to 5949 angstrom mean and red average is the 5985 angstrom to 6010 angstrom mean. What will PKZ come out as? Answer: 1.02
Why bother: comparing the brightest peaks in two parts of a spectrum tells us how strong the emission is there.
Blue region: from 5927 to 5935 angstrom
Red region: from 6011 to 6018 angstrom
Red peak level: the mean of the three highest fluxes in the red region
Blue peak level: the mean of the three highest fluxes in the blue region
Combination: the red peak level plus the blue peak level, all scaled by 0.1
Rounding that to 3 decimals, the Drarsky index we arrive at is 4.392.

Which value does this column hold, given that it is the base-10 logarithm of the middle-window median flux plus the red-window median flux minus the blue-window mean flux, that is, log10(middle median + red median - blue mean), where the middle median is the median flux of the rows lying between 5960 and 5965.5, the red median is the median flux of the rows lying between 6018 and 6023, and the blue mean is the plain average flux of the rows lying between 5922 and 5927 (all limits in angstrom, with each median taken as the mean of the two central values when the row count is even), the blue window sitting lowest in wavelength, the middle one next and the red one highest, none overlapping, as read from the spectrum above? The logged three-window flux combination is 1.32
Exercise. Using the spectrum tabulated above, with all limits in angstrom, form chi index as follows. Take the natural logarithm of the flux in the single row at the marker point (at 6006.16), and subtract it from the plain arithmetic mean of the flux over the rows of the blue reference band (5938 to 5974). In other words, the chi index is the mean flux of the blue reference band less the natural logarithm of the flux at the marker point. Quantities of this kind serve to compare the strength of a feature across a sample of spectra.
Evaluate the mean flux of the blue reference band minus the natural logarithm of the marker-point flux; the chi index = 19.0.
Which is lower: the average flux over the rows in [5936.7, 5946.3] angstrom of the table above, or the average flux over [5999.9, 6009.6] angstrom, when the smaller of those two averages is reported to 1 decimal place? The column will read 21.3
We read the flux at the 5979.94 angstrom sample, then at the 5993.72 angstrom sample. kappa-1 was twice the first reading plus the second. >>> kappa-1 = 66.7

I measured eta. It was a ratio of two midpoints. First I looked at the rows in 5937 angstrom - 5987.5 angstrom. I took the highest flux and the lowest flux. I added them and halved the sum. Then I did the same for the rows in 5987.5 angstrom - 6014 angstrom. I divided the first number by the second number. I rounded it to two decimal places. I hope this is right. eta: 1.02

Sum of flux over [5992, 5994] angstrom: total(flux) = 44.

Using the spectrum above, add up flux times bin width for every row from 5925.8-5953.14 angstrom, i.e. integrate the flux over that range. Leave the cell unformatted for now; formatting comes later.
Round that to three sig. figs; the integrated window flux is 602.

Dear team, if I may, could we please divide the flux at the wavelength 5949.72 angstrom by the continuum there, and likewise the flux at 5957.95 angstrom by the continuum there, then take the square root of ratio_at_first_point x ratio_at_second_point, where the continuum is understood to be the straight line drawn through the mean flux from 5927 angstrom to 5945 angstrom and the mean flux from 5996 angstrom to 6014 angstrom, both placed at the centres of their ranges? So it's 0.989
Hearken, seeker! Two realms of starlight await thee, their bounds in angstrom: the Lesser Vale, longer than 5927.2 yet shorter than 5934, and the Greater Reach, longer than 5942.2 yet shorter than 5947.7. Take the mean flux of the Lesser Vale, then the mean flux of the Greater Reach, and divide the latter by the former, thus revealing 1.01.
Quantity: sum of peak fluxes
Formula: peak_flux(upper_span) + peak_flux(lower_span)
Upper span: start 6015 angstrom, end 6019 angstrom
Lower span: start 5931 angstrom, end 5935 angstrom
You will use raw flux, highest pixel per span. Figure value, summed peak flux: 43.5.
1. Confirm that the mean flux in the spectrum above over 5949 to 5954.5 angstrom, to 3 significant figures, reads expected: 21.8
